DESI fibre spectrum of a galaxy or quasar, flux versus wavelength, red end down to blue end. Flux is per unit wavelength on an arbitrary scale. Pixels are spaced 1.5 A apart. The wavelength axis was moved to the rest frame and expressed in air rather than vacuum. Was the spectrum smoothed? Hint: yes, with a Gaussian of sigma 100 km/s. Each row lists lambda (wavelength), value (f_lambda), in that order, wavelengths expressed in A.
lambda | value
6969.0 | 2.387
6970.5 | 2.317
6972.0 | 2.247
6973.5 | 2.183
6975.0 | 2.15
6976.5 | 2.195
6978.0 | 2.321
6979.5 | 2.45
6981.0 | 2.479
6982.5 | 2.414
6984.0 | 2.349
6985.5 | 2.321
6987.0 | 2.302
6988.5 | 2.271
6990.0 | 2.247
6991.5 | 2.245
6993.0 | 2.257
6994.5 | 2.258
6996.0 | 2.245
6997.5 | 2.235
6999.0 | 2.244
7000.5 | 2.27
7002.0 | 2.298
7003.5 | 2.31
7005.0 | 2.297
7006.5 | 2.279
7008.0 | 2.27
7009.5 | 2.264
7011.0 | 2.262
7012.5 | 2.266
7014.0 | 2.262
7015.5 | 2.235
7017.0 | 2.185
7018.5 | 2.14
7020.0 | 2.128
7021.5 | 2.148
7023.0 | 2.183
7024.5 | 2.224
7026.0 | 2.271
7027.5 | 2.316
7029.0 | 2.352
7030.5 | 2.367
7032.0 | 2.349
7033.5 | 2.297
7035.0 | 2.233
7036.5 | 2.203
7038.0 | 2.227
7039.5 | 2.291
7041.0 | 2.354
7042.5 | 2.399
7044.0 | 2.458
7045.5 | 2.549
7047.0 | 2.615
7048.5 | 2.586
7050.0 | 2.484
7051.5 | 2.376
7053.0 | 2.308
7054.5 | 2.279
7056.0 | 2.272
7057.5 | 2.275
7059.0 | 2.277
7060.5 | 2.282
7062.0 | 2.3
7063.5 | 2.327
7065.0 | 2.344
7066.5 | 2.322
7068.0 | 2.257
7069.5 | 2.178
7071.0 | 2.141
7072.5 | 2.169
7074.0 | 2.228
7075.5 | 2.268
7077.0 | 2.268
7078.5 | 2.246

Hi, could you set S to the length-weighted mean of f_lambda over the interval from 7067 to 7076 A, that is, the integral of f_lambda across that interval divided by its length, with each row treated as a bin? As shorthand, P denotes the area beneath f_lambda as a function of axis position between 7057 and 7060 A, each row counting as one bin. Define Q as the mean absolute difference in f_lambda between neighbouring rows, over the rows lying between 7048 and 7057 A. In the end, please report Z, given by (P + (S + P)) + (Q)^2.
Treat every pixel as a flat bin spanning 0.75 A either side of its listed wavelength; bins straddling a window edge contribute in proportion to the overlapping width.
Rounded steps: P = 6.8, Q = 0.06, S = 2.21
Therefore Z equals 16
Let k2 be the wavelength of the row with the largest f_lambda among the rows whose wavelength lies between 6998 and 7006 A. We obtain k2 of 7003.5 A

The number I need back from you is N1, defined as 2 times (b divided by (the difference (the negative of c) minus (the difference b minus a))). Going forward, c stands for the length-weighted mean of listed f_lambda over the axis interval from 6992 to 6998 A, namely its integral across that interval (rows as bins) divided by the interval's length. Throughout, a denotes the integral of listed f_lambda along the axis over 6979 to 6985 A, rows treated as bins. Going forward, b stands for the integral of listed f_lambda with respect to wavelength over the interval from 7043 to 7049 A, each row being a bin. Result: -10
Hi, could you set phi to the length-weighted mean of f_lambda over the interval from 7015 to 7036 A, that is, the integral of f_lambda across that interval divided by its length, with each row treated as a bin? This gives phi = 2.24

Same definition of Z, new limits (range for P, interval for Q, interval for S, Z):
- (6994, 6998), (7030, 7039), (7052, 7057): 20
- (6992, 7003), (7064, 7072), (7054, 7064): 52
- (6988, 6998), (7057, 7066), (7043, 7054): 47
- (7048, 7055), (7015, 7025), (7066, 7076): 36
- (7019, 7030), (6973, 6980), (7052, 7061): 51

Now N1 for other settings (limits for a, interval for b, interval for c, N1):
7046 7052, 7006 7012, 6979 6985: -31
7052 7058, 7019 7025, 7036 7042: -17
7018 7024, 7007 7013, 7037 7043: -9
